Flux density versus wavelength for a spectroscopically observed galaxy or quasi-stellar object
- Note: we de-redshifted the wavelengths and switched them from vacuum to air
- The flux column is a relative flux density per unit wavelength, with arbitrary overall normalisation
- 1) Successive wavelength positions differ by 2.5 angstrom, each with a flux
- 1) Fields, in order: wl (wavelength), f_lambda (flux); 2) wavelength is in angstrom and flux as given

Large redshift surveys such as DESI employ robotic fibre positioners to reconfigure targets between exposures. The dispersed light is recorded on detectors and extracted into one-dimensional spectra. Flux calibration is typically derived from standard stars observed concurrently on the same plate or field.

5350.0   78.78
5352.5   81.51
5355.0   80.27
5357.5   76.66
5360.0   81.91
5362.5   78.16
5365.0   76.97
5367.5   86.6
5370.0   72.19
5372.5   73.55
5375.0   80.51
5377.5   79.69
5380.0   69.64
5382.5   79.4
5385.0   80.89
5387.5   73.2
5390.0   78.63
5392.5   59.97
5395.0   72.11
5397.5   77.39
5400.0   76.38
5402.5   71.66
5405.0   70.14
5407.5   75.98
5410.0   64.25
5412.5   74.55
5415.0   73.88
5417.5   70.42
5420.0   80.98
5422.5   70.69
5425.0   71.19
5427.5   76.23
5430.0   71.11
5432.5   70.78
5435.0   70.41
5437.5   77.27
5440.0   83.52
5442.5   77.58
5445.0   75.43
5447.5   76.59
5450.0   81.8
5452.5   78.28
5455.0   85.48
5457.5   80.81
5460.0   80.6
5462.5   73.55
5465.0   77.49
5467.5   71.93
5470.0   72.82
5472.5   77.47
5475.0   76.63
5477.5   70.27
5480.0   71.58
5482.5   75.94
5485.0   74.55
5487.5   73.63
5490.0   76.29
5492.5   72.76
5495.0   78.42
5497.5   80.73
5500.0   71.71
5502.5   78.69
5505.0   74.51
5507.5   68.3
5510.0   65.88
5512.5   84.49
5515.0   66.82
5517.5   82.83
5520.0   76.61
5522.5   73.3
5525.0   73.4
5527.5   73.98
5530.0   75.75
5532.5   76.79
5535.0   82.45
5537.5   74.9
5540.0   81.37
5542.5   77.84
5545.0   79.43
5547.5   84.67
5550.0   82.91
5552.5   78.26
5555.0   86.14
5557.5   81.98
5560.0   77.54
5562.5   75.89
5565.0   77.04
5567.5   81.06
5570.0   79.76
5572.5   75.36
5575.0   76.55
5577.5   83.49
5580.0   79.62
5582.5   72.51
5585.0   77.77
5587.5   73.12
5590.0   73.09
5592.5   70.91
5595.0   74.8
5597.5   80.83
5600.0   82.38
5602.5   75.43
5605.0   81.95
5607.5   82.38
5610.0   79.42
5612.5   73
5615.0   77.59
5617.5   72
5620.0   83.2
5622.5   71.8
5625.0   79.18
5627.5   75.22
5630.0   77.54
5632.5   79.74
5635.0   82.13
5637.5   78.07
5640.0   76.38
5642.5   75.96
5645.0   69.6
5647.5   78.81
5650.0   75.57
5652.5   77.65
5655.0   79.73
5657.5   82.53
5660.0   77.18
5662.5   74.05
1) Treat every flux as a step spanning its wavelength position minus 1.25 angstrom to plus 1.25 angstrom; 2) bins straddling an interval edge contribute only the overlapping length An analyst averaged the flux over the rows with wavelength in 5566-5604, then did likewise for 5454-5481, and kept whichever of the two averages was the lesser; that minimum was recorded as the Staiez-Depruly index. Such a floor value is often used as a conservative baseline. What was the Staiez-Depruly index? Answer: 76.2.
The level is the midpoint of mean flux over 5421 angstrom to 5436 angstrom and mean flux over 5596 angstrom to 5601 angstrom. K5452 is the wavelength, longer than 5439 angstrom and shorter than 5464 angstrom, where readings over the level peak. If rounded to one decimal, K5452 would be 5455.0 angstrom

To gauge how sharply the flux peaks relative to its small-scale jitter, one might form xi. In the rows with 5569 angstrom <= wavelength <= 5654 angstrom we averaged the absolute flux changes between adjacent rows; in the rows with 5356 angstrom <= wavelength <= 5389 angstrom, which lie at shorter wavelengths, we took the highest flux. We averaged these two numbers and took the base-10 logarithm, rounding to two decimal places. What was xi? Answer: 1.66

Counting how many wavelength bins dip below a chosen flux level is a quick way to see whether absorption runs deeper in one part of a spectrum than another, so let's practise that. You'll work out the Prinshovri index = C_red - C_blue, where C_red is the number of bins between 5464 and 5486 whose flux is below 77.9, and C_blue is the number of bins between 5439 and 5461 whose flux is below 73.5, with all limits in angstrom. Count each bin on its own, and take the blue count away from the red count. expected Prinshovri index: 9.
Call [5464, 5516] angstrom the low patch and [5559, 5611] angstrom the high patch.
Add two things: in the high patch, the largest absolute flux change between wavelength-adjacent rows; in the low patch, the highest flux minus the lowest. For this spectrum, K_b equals 26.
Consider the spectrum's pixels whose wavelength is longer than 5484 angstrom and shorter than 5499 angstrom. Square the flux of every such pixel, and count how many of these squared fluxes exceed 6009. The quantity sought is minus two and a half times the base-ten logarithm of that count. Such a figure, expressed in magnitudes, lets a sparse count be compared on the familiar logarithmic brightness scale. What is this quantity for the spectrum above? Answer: -0.75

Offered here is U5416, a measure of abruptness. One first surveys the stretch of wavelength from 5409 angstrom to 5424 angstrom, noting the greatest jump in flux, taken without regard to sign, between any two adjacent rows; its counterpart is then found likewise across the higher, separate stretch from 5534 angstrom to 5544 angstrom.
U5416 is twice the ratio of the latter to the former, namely 1.4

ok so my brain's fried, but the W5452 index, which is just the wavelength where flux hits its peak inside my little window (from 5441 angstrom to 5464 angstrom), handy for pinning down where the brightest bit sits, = 5455.0 angstrom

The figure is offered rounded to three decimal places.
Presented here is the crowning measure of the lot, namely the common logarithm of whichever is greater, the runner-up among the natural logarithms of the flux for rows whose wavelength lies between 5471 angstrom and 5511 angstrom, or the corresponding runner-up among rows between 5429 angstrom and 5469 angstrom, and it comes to 0.646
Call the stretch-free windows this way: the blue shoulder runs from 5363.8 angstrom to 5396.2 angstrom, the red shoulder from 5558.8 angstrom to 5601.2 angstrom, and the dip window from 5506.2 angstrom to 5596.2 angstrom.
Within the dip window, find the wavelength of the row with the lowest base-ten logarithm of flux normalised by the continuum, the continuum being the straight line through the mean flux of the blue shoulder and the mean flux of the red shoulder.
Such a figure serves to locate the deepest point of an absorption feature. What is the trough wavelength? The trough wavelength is 5510.0 angstrom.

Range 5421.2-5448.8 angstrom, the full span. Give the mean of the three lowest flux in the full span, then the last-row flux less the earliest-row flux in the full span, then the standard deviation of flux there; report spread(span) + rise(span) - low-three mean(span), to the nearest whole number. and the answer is -61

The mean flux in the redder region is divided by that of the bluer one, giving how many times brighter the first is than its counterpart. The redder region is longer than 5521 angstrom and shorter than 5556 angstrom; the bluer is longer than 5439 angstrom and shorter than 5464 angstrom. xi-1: 0.99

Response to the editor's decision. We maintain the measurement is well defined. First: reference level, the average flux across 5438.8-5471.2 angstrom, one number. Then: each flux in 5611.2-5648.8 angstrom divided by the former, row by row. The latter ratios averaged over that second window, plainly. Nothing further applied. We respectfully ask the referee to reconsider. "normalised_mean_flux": 0.98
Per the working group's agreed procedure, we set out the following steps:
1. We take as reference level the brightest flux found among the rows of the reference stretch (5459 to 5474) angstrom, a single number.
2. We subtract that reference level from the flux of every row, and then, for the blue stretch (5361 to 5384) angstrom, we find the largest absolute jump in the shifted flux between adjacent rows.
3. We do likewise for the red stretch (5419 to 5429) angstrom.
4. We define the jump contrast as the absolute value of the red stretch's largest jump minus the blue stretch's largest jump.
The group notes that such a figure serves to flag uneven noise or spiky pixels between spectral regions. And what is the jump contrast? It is 4.1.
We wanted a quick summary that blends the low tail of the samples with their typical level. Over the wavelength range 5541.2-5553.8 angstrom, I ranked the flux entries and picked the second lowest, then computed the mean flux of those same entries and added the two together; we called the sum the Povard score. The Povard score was 159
